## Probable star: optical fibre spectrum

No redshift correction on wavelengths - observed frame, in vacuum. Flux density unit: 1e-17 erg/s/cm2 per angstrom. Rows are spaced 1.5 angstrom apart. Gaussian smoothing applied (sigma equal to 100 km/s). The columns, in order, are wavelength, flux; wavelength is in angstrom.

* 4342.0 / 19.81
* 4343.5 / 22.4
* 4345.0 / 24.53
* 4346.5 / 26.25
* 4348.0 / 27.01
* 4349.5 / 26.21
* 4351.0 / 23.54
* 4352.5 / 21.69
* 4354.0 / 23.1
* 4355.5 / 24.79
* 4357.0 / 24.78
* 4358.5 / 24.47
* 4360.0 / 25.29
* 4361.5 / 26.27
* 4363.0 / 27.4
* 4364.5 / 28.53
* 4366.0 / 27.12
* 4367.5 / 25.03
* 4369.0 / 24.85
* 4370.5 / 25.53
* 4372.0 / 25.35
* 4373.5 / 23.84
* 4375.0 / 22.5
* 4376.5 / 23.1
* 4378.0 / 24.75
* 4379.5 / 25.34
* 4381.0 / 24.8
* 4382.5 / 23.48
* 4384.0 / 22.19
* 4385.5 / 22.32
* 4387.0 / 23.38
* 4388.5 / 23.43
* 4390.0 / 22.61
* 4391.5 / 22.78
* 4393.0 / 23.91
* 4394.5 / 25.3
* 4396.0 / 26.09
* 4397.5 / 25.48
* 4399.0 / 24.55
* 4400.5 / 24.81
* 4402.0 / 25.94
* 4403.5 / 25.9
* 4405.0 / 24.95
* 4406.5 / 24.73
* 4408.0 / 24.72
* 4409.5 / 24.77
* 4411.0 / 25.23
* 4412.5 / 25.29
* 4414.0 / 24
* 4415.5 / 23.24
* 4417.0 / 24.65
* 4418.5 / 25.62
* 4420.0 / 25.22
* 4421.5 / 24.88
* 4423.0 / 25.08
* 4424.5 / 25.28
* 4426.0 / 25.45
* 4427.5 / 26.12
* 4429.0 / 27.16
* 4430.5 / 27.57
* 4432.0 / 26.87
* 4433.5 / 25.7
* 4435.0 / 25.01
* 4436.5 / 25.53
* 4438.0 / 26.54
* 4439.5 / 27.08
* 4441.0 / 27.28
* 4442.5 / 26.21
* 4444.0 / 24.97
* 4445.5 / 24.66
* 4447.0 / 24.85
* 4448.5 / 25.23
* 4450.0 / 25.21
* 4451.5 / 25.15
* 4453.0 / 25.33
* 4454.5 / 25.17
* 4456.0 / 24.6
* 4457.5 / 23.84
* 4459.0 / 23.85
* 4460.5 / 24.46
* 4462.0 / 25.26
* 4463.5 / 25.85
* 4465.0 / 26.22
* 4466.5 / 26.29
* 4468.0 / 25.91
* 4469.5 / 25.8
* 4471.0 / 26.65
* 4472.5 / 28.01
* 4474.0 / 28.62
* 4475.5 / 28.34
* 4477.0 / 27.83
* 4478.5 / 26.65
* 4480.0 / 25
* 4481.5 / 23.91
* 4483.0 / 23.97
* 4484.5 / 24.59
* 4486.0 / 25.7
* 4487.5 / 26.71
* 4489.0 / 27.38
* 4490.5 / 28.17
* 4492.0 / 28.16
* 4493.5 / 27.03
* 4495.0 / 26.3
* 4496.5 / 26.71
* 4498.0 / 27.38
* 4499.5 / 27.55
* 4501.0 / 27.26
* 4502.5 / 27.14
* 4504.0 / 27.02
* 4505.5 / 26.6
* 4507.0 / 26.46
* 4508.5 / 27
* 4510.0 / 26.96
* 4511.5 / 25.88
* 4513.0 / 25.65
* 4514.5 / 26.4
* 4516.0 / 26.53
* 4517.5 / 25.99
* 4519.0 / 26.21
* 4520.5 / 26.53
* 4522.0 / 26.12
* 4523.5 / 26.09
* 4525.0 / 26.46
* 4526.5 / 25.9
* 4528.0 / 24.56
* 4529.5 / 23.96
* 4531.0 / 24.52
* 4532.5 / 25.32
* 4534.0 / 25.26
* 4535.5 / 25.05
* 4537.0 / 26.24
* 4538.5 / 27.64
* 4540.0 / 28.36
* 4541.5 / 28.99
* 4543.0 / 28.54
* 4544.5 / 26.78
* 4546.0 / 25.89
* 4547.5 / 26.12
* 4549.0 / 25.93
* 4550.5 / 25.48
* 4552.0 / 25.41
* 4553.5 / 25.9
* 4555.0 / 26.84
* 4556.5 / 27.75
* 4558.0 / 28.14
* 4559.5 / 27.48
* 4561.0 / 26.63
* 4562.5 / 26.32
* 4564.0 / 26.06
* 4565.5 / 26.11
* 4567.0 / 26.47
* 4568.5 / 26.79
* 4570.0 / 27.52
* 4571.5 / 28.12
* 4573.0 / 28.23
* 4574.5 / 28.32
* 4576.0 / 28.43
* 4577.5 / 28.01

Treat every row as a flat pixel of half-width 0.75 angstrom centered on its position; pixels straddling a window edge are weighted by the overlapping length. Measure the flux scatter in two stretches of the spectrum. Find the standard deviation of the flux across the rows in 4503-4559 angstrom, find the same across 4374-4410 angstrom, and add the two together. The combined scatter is 2.3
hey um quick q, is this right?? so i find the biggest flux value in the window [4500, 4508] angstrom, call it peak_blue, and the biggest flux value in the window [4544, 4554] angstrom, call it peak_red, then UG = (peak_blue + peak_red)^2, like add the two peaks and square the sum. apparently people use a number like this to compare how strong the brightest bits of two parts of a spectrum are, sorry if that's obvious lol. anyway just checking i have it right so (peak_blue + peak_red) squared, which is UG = 2920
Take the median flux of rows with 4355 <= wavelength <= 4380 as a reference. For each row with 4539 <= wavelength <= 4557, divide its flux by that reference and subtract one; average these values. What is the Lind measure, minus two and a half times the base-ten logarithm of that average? 2.9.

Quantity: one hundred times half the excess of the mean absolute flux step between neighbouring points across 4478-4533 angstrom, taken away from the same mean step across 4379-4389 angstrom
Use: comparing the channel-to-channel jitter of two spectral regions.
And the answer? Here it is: 9.2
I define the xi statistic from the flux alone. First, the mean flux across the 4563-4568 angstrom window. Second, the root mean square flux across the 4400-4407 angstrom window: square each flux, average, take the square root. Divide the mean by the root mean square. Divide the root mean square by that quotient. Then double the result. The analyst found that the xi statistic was 49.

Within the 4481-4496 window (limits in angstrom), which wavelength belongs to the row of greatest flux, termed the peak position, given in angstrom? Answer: 4490.5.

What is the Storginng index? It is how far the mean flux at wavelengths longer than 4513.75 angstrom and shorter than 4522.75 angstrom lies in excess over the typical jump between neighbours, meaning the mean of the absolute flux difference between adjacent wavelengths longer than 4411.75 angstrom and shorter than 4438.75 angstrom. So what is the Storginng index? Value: 25.6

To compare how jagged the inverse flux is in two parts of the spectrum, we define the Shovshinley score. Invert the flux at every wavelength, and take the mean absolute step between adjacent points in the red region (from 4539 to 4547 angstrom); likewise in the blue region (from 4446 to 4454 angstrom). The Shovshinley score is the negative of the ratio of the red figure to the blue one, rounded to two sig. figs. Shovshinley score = -4.8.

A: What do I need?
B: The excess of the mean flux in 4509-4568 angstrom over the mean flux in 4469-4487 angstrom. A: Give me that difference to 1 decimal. 0.1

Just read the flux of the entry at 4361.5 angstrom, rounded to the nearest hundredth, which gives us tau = 26.27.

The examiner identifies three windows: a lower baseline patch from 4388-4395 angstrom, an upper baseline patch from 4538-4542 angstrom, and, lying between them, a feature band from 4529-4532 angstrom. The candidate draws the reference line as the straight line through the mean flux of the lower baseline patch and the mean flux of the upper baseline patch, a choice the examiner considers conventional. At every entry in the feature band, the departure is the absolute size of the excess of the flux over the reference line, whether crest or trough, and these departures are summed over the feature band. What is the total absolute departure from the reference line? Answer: 7.6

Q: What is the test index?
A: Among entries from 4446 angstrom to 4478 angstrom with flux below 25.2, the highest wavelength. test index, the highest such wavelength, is 4460.5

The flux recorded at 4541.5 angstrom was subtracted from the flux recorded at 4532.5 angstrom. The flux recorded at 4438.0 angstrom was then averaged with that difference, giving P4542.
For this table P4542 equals 11.4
